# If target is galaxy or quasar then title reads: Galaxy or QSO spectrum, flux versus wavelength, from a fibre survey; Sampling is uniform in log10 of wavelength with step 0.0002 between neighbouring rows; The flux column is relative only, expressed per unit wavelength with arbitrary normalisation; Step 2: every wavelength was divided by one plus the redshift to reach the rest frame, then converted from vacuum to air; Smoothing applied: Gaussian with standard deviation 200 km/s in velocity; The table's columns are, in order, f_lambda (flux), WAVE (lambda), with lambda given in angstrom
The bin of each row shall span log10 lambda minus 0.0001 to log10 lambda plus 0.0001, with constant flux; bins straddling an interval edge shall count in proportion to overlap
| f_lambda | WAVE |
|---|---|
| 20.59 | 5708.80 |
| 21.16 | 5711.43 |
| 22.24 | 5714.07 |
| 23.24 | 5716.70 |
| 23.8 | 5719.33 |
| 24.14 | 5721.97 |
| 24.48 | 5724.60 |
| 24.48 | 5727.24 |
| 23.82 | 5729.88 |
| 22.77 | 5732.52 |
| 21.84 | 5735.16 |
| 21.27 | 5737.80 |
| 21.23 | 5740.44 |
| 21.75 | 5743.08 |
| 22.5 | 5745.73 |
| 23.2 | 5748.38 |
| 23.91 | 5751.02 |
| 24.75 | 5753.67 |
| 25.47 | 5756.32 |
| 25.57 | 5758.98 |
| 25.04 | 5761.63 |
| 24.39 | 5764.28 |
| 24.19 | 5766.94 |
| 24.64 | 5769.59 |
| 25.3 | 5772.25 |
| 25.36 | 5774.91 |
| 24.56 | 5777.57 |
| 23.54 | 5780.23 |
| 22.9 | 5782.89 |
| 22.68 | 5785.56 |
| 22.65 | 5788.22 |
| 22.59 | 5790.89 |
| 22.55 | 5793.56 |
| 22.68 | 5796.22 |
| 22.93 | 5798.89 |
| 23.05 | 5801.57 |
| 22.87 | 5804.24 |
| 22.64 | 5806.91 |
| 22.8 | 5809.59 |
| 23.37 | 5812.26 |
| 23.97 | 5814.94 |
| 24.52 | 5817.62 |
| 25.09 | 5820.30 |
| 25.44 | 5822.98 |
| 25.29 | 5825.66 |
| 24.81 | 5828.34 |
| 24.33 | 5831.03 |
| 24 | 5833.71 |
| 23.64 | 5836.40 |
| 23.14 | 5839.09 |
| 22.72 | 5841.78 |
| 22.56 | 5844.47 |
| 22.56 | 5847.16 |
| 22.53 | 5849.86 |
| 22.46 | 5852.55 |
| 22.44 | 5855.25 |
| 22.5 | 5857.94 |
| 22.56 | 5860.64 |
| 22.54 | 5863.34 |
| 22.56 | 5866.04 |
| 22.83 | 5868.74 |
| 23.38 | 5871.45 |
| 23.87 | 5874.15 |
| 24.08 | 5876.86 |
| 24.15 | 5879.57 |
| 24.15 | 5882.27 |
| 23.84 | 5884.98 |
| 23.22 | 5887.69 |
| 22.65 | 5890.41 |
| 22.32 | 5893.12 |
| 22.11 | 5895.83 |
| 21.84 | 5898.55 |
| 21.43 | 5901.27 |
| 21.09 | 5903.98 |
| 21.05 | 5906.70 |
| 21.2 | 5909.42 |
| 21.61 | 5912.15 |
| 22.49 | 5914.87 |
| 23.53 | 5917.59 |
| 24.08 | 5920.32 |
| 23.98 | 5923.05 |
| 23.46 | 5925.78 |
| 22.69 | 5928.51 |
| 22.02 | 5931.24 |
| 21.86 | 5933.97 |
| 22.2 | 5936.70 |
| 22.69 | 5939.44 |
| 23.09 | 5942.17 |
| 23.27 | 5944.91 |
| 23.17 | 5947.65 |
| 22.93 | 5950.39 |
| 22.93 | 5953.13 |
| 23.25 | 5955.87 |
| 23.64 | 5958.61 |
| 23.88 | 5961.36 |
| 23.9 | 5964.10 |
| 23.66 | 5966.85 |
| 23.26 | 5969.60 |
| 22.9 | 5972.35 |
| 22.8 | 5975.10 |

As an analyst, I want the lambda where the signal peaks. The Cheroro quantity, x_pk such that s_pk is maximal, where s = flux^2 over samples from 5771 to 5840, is 5822.98 angstrom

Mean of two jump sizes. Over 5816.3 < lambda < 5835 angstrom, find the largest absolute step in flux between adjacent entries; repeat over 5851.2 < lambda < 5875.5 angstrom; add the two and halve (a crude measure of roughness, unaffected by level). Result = 0.56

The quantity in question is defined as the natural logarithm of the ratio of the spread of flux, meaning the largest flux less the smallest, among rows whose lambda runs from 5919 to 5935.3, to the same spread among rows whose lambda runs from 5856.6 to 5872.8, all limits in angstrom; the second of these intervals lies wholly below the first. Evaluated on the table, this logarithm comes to 0.93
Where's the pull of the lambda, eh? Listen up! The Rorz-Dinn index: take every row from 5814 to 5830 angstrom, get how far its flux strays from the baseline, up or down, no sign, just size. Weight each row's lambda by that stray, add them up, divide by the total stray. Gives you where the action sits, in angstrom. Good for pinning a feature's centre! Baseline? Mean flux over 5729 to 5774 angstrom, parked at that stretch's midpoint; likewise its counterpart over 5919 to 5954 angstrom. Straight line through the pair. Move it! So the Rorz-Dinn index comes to 5822.7 angstrom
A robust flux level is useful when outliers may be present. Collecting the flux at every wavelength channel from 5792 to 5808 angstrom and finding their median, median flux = 22.8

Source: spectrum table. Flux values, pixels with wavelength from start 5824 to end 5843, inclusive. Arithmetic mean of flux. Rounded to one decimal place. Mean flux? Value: 24.0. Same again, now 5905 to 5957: 22.7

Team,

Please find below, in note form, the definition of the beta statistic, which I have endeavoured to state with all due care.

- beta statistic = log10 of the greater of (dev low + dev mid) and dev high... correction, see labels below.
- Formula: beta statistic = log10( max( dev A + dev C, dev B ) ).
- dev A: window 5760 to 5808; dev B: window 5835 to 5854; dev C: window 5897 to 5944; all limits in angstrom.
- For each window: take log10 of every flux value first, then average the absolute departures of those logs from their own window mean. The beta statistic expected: -1.48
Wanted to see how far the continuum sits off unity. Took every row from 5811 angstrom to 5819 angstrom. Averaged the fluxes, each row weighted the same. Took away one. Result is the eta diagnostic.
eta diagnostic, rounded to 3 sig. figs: 23.0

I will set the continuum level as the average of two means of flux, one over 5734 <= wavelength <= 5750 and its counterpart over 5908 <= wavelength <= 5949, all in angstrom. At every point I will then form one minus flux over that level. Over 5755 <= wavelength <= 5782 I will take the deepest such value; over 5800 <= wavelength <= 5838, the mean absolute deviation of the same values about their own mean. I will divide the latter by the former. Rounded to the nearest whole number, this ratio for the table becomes -1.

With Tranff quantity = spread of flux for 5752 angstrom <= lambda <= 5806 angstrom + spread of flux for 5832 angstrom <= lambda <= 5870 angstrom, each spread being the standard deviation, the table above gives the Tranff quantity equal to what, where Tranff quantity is 1.6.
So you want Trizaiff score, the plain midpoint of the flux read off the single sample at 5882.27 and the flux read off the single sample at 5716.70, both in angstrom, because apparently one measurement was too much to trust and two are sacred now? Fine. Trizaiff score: 23.7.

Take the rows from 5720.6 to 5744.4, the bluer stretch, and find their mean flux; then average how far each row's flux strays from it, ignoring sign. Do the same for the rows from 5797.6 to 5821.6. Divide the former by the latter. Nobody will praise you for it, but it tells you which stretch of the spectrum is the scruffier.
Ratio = 1.7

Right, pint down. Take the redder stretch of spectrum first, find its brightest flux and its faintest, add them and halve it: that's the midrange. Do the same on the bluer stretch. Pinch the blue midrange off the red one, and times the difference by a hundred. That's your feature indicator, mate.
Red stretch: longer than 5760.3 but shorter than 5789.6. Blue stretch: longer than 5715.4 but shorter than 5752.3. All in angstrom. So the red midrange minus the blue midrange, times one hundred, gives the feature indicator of 115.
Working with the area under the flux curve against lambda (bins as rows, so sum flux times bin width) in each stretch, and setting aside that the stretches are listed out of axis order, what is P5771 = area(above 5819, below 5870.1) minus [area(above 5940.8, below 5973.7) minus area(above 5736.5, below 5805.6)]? 2052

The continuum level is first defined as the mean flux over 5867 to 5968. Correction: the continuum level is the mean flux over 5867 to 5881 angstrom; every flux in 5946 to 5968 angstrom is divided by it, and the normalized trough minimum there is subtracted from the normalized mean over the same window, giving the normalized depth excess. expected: 0.021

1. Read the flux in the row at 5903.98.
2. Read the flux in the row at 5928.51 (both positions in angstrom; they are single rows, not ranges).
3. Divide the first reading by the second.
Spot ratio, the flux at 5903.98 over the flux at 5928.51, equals 0.93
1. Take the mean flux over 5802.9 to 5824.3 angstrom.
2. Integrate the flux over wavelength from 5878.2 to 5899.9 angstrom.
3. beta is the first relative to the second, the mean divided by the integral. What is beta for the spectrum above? 0.0477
